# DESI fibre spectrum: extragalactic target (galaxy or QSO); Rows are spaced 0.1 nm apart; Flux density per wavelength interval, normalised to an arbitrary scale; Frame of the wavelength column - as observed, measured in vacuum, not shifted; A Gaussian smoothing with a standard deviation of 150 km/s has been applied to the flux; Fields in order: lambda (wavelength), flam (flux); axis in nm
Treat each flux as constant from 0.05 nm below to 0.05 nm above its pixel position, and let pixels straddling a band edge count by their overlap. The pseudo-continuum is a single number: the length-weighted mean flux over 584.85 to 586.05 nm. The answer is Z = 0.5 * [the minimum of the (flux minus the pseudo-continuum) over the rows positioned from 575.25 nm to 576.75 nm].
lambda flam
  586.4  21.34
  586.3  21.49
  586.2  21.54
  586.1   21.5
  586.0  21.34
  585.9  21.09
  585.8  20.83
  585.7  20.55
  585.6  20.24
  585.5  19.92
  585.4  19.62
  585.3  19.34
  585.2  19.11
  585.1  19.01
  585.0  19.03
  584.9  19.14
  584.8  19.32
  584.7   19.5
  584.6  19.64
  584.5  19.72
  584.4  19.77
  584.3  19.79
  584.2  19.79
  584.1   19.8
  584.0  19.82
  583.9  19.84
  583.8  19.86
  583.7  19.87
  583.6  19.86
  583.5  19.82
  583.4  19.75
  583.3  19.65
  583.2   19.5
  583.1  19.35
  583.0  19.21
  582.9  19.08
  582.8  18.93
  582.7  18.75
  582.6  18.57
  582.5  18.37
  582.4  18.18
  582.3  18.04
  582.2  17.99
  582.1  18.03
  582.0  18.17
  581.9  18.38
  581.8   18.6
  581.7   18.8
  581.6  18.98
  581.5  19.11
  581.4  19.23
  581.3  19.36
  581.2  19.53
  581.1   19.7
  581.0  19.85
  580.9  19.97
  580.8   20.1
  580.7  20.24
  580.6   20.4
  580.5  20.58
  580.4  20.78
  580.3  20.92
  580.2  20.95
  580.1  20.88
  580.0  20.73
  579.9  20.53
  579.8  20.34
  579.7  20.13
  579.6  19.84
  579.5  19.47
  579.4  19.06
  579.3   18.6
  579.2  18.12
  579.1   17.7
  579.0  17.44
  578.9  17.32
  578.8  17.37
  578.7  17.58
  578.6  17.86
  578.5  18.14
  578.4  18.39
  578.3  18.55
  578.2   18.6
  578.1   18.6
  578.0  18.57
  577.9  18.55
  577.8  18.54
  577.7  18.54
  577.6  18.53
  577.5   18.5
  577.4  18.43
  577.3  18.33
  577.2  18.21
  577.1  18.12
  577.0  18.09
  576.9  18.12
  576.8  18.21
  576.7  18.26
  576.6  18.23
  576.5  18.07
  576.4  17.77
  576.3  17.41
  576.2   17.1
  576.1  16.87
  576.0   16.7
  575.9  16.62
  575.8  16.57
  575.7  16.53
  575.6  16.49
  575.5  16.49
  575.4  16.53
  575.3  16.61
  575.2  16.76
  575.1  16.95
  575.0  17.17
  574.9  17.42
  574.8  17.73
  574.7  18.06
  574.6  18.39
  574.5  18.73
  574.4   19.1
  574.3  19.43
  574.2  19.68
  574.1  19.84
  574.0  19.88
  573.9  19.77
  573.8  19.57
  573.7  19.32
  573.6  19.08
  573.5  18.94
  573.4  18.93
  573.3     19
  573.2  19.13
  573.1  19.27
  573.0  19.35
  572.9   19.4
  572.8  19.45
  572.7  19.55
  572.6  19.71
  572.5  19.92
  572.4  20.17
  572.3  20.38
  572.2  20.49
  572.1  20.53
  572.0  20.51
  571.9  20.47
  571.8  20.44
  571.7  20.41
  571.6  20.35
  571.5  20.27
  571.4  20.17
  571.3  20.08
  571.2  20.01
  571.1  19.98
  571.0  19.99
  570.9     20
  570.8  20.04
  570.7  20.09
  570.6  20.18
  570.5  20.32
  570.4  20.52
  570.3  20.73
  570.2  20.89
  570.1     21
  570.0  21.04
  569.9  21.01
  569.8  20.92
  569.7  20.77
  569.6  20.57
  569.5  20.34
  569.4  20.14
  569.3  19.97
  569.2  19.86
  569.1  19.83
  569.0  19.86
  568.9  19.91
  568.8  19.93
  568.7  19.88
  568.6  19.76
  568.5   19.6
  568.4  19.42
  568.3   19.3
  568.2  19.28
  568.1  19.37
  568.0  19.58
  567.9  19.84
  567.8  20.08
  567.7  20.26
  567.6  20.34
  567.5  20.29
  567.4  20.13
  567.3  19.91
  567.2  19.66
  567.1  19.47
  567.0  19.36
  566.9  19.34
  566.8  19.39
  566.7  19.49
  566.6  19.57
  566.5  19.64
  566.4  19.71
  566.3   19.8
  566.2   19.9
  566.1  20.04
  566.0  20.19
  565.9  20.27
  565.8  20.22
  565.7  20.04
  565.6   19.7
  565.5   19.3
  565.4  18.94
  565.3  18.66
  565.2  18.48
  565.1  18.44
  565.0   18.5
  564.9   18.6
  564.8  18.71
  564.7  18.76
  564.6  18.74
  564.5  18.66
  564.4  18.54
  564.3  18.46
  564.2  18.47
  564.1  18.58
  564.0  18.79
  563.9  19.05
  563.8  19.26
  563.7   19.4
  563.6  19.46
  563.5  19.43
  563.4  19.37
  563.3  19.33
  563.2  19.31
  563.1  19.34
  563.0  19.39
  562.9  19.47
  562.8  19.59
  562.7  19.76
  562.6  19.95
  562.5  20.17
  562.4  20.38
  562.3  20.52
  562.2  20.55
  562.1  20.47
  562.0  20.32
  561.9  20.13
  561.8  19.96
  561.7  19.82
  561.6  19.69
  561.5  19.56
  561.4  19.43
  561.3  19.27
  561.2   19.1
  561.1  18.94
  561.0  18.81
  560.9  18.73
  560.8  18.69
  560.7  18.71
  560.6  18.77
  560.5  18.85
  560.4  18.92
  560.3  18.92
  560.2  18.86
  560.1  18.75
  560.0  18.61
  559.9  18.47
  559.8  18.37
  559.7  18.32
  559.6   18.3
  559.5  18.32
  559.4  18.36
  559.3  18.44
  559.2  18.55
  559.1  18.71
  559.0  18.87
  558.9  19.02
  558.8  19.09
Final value -1.7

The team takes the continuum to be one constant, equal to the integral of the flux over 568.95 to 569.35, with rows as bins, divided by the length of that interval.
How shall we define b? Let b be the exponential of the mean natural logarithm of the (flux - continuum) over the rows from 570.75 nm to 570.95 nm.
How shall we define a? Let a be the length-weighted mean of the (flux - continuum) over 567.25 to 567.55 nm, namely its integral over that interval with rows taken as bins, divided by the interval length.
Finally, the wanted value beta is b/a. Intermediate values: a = 0.2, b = 0.14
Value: 0.6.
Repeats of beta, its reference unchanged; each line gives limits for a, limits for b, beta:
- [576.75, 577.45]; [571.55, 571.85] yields -0.3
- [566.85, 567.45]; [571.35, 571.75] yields -1.7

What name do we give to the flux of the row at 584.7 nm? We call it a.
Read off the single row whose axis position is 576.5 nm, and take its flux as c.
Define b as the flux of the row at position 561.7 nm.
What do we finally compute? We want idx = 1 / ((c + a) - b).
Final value 0.0563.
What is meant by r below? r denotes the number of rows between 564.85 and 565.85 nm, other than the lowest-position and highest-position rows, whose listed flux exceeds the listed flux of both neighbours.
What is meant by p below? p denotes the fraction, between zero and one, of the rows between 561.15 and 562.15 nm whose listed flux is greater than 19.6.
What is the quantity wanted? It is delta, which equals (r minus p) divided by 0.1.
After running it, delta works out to -6.0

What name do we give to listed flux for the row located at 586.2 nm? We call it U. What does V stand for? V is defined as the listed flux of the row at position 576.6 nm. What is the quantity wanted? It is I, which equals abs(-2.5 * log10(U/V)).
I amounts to 0.181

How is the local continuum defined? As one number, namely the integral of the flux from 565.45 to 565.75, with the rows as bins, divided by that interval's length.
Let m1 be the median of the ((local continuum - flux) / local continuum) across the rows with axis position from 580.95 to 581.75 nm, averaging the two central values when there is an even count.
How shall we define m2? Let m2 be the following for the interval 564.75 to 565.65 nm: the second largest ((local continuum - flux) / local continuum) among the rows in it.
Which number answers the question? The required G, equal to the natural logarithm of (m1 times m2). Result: -6.7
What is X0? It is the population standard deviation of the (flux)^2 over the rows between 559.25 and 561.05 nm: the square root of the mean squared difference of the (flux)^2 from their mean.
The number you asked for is 8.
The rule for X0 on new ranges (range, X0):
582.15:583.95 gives 25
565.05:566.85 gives 22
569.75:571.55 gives 16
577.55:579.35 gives 17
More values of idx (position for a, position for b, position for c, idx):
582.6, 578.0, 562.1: 0.0489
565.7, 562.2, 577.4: 0.0558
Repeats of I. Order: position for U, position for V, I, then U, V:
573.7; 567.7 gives 0.052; 19.32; 20.26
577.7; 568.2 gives 0.042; 18.54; 19.28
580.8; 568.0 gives 0.028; 20.1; 19.58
